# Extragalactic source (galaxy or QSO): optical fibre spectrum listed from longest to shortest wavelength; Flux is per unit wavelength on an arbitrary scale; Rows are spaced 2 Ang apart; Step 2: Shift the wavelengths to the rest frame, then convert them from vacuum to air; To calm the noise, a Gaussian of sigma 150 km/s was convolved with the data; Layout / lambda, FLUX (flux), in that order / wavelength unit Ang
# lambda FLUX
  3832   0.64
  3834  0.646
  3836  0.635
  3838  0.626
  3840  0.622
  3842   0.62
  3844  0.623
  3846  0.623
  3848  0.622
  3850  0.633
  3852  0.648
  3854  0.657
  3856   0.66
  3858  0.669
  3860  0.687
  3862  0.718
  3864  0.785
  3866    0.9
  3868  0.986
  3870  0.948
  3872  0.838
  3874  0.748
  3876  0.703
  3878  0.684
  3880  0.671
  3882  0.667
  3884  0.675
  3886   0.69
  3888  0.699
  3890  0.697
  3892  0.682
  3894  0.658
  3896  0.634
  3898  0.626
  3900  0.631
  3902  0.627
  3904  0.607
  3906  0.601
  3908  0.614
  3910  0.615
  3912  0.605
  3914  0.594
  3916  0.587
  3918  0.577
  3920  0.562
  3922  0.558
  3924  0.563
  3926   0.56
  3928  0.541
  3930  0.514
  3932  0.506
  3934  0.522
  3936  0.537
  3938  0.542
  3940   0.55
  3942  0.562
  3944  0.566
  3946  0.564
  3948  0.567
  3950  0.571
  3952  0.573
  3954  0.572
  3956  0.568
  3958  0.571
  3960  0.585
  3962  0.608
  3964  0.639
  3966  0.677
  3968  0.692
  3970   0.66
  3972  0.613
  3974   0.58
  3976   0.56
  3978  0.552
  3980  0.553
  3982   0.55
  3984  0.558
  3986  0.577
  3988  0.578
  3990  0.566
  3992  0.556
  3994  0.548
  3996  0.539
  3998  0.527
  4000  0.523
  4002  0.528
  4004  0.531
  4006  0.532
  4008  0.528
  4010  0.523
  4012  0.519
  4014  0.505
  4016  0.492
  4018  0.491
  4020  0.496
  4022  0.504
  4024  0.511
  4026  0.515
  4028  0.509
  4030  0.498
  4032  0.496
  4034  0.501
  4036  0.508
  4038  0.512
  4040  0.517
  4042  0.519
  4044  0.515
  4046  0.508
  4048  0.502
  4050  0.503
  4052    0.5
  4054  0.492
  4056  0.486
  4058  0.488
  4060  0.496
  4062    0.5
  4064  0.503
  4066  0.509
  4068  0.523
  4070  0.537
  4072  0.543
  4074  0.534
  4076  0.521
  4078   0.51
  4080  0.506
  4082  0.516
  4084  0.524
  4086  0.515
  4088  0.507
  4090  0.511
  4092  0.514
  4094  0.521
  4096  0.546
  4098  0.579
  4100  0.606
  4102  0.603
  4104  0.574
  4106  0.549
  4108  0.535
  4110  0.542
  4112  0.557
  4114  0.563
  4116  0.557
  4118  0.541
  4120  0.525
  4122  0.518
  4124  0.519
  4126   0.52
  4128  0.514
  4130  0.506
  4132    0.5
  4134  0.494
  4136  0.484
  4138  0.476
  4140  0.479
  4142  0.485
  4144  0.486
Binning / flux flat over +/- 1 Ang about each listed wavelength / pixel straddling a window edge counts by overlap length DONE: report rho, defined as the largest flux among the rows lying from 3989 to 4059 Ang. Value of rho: 0.566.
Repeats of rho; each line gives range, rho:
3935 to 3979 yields 0.692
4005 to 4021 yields 0.532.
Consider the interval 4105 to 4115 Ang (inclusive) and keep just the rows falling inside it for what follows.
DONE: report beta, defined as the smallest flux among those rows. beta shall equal 0.535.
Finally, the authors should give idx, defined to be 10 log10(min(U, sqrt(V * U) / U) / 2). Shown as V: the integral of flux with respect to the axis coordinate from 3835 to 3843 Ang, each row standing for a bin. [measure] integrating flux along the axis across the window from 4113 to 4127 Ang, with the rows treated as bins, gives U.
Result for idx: -3.9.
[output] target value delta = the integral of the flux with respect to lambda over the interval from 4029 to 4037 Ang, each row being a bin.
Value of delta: 4.0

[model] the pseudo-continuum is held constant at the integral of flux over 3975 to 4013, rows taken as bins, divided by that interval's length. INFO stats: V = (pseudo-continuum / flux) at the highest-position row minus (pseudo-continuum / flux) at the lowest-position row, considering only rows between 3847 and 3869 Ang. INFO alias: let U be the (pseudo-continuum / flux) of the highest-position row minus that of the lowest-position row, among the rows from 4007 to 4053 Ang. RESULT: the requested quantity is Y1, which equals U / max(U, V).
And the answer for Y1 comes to 1.00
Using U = 0.06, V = -0.32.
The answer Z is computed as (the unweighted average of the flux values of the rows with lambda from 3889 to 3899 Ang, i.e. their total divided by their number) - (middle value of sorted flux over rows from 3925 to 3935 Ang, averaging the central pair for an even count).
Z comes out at 0.14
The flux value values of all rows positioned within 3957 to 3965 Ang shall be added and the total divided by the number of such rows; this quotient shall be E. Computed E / 0.60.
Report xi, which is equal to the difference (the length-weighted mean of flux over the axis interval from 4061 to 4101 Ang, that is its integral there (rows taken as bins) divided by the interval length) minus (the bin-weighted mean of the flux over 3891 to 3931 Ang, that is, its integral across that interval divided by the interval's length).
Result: -0.07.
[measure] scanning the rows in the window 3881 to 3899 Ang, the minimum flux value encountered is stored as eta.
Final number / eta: 0.626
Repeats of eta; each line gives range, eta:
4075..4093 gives 0.506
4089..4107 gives 0.511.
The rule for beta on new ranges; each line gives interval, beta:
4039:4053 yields 0.5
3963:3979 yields 0.552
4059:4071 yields 0.496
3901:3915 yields 0.594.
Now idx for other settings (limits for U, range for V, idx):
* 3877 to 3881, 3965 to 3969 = -3.0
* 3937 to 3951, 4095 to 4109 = -3.0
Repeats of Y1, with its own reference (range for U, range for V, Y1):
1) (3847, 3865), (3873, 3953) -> -0.82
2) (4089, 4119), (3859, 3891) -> 5.20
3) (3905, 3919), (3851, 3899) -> 1.00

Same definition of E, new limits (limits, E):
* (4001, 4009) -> 0.53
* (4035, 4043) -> 0.51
